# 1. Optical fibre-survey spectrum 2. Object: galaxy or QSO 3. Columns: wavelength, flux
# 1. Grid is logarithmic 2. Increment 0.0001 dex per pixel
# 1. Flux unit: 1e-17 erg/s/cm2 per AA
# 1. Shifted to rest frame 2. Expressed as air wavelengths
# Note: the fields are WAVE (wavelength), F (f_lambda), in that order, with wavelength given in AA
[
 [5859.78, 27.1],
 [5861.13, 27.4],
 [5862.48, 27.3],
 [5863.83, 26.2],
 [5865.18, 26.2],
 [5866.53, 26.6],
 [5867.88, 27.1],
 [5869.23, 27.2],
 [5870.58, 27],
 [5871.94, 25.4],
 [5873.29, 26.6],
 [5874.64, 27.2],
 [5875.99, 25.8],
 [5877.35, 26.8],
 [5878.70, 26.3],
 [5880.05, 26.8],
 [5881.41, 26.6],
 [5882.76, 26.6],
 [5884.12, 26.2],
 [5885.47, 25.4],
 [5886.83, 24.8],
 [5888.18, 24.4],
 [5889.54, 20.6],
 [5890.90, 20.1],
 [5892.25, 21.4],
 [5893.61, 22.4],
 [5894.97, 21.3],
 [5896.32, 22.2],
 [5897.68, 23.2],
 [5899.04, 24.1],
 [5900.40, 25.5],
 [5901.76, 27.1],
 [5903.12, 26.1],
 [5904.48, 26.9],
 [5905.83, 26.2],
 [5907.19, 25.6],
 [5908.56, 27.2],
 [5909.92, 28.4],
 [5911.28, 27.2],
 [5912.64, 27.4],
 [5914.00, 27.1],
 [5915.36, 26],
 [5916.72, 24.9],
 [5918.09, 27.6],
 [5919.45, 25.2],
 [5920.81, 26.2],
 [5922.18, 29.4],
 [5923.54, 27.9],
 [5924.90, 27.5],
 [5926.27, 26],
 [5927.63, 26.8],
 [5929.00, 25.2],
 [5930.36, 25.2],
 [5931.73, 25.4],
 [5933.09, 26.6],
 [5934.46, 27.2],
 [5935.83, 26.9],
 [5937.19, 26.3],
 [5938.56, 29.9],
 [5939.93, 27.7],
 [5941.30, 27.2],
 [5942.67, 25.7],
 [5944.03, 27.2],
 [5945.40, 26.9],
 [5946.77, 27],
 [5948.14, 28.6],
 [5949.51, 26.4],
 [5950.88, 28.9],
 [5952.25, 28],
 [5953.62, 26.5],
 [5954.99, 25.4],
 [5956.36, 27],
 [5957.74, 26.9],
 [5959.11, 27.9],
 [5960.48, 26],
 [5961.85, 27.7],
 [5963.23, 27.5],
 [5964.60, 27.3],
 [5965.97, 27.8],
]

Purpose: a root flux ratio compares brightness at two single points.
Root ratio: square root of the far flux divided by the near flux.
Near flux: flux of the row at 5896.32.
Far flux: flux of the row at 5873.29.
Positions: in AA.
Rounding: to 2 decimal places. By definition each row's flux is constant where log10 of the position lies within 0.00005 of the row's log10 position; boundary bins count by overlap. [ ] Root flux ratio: 1.09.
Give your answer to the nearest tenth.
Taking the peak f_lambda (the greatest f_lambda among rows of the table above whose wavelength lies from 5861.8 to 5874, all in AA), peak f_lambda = 27.3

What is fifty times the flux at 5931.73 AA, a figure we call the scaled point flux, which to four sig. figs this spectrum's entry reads 1270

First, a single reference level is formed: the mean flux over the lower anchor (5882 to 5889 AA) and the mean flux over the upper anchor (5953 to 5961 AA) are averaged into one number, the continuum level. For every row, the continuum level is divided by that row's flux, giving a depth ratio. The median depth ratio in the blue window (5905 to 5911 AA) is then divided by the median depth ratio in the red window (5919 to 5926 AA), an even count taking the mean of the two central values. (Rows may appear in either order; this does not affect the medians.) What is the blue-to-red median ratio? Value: 1.03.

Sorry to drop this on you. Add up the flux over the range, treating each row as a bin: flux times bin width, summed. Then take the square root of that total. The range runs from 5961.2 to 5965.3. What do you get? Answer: 10.6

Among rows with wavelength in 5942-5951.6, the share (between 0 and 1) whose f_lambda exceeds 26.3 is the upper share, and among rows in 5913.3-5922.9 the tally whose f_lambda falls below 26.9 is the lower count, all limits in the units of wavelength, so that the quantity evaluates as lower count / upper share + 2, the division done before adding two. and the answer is 6.7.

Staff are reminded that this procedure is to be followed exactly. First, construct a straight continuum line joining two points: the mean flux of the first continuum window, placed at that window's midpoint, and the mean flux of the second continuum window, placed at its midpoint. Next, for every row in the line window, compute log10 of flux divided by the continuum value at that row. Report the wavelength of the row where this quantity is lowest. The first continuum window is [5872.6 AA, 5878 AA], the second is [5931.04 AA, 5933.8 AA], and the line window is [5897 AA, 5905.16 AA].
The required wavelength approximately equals 5897.68 AA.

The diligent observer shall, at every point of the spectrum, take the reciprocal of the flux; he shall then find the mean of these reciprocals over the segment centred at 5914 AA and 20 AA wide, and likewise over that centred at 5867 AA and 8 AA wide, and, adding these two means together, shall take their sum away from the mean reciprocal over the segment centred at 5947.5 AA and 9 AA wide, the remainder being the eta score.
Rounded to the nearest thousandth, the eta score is -0.038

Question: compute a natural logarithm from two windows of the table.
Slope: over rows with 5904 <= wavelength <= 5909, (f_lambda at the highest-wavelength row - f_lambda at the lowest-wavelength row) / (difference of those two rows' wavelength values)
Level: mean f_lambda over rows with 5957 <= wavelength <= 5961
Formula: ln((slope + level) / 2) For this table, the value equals 2.60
